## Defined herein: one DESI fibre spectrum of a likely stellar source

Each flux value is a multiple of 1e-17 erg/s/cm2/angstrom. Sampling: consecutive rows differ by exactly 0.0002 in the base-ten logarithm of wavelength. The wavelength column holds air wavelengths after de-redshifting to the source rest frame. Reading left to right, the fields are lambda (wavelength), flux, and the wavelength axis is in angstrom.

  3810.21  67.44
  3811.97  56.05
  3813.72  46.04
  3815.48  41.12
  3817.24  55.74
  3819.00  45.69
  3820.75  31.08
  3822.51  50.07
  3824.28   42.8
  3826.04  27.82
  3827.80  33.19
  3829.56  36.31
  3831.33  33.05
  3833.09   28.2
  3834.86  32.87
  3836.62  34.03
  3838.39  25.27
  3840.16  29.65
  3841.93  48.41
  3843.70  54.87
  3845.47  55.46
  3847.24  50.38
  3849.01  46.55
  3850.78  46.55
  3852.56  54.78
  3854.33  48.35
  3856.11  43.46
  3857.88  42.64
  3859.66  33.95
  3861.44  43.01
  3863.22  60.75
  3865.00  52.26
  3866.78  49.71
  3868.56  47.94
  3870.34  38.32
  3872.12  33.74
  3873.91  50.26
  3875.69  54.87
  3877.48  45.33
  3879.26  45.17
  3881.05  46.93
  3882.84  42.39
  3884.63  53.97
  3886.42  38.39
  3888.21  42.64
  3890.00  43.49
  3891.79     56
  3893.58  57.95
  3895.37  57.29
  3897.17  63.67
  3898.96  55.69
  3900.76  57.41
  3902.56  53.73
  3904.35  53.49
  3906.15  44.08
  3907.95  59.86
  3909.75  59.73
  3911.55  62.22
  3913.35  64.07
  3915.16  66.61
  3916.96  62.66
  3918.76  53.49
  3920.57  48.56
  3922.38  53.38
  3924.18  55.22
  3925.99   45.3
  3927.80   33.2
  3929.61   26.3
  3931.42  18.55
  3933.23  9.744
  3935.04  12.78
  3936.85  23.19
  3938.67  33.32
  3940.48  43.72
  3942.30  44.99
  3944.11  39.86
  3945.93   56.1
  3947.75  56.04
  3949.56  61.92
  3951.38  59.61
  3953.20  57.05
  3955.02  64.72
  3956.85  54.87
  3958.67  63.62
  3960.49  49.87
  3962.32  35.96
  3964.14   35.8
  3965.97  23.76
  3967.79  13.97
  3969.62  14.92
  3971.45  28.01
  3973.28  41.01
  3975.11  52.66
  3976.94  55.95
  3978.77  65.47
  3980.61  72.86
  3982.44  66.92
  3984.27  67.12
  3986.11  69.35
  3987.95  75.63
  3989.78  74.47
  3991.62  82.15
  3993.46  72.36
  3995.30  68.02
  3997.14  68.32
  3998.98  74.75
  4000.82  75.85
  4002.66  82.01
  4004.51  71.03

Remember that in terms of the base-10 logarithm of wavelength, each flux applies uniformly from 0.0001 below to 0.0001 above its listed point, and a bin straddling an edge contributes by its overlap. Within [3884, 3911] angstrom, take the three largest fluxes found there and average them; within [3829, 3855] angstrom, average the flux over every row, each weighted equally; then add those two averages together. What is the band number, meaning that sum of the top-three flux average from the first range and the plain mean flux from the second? 103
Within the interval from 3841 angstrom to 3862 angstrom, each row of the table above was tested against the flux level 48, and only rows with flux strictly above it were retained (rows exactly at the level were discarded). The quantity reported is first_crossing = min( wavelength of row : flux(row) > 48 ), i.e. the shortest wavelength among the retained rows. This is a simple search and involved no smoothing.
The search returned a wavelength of 3841.93 angstrom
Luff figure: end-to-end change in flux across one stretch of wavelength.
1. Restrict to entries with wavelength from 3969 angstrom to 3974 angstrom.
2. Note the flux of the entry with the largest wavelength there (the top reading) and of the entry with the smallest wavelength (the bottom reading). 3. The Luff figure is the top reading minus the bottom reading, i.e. 26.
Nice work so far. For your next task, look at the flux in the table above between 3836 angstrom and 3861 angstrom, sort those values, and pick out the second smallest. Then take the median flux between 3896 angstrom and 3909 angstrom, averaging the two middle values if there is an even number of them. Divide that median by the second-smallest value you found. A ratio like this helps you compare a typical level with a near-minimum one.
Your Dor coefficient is 1.9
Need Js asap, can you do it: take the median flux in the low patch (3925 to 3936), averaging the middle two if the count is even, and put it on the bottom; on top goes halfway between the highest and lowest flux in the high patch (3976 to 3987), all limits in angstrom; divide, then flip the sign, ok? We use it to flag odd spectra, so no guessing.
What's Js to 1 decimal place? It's -2.9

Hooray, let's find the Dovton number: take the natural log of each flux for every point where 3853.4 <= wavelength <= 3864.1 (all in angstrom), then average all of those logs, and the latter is 3.80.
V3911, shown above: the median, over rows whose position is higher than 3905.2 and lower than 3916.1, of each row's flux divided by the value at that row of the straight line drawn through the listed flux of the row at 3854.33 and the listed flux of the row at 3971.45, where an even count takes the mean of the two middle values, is 1.58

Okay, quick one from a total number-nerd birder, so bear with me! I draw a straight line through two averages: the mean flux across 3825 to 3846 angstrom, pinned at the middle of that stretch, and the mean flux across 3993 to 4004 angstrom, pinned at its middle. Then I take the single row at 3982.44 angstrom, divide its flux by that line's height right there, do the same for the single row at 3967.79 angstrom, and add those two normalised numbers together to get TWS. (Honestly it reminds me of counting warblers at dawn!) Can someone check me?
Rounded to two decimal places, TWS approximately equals 1.17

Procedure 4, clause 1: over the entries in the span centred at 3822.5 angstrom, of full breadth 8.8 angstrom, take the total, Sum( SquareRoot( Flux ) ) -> 31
